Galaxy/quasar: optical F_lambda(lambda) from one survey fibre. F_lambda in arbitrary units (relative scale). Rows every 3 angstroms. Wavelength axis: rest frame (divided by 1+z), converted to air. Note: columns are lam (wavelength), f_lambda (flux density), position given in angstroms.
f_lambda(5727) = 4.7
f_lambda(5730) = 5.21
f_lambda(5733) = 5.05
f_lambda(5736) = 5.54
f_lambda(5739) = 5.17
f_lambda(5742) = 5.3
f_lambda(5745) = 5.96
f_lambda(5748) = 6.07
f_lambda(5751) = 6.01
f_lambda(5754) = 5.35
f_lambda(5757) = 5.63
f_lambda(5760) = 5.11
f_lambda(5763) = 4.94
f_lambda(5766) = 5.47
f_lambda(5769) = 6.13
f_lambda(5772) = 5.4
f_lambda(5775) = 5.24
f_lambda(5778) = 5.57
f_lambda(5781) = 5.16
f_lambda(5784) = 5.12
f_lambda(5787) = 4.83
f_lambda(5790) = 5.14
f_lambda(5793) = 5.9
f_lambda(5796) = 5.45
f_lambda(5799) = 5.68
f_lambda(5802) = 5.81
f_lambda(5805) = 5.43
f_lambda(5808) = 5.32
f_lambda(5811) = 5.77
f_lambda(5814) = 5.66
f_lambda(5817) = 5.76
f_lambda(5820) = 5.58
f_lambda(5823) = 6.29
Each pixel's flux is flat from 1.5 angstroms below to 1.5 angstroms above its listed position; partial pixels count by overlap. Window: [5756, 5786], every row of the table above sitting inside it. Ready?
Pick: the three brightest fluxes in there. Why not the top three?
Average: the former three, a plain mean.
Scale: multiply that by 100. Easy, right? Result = 577.7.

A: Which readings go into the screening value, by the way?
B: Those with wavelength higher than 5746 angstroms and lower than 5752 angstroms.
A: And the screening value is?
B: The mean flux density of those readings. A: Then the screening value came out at 6.0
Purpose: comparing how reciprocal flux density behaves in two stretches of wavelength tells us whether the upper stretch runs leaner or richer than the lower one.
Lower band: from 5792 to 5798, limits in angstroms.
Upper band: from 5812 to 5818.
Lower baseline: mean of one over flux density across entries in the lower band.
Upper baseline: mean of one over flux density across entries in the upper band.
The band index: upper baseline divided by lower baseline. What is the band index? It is 0.99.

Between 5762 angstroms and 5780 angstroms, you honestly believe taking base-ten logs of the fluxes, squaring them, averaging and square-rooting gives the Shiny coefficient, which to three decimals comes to 0.737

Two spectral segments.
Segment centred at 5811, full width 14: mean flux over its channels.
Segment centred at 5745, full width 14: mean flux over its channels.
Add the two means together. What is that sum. 11.3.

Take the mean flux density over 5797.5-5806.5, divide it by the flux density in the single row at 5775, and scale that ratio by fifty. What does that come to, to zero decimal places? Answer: 54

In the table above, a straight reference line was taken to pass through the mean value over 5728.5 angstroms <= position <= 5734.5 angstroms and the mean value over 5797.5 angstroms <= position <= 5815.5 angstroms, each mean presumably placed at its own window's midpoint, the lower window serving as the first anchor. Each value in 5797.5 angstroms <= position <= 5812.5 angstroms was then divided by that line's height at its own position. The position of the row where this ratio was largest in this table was 5802 angstroms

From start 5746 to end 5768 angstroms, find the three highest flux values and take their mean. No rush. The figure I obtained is 5.90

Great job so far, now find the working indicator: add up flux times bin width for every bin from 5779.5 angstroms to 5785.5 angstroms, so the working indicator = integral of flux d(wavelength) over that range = 30.8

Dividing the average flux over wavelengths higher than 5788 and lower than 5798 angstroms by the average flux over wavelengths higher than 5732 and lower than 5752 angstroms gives 0.98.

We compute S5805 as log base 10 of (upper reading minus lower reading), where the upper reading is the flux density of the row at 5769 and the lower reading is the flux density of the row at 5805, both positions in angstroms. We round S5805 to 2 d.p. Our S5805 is -0.15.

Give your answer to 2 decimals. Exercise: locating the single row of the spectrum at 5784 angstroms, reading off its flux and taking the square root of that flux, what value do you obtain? 2.26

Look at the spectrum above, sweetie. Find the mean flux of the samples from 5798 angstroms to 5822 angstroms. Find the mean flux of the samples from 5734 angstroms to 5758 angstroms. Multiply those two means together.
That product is 31.67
